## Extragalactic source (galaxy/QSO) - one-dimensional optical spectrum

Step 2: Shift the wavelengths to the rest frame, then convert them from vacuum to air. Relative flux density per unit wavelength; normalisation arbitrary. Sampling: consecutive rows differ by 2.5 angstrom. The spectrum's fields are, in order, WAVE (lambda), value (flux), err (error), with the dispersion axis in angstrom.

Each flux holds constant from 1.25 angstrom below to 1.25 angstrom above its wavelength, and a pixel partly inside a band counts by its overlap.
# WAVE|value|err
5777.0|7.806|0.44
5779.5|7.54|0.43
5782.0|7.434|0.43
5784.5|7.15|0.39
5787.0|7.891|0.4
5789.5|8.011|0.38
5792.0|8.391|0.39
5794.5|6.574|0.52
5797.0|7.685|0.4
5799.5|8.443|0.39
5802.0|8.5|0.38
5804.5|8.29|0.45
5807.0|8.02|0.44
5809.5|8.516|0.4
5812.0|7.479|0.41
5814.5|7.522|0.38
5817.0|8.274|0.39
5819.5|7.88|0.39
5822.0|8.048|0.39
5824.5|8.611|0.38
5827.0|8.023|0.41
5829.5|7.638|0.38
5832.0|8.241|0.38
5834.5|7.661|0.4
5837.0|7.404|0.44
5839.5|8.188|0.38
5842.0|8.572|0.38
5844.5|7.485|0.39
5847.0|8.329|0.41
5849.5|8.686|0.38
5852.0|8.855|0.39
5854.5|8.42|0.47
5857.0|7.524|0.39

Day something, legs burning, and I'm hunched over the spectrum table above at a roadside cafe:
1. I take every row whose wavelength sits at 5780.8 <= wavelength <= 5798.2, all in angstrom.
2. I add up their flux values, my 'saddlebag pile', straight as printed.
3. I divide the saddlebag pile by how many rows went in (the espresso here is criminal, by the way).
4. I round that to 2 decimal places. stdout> 7.59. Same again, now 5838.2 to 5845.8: 8.08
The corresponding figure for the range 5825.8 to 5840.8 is 7.86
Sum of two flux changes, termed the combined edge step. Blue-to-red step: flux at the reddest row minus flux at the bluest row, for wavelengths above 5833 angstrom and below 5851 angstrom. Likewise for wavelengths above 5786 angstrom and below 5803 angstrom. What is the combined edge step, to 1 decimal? 1.6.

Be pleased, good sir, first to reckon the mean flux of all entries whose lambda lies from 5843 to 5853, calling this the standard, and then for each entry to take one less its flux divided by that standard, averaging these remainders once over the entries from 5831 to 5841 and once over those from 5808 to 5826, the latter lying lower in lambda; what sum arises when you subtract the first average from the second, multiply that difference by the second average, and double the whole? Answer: -0.001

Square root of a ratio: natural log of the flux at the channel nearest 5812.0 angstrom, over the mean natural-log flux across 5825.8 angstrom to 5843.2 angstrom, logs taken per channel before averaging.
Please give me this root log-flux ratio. 0.99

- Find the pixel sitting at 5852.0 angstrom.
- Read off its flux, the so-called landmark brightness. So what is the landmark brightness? 8.855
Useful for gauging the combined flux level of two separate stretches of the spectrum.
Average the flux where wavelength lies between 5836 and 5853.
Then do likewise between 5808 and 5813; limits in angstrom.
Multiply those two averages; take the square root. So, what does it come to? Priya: 8.1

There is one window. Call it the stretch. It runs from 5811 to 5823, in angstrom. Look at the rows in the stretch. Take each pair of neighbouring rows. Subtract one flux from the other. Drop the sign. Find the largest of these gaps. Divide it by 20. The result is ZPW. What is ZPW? 0.038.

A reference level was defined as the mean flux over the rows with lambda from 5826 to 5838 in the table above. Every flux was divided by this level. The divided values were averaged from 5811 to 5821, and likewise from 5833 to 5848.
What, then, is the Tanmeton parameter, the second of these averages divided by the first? 1.02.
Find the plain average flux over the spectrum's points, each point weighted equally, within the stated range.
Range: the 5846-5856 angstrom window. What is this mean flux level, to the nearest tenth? 8.6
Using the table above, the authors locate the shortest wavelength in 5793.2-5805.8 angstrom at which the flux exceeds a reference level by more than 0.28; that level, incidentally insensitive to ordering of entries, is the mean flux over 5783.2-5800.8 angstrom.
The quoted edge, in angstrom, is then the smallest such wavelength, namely 5799.5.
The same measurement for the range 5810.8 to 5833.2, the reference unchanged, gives 5817.0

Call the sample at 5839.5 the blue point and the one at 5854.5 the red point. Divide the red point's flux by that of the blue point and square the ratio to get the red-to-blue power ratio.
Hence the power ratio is 1.06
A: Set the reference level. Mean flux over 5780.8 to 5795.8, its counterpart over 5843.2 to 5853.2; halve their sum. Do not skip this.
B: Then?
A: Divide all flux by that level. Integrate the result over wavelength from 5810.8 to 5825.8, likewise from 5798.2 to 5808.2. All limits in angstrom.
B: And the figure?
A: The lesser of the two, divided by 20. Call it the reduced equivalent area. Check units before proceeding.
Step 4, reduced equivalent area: 0.522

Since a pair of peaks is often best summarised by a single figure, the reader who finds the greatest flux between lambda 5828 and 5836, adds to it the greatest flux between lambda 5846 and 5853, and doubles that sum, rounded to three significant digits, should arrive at 34.2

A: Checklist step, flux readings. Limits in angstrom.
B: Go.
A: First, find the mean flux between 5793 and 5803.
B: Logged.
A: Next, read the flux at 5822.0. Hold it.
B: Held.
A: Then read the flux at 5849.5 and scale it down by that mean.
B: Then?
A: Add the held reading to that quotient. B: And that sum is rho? 9.16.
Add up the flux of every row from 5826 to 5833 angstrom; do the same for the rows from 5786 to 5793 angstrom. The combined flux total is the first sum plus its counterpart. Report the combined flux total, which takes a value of 48.2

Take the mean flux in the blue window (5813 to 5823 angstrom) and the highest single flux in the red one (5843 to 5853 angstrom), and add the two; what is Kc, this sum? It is 16.8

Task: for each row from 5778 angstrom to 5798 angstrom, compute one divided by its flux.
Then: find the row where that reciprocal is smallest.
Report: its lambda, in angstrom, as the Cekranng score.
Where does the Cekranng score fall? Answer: 5792.0 angstrom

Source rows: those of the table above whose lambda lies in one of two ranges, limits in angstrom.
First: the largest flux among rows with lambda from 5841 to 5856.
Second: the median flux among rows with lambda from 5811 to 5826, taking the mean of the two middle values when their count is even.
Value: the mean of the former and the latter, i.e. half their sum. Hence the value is 8.41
